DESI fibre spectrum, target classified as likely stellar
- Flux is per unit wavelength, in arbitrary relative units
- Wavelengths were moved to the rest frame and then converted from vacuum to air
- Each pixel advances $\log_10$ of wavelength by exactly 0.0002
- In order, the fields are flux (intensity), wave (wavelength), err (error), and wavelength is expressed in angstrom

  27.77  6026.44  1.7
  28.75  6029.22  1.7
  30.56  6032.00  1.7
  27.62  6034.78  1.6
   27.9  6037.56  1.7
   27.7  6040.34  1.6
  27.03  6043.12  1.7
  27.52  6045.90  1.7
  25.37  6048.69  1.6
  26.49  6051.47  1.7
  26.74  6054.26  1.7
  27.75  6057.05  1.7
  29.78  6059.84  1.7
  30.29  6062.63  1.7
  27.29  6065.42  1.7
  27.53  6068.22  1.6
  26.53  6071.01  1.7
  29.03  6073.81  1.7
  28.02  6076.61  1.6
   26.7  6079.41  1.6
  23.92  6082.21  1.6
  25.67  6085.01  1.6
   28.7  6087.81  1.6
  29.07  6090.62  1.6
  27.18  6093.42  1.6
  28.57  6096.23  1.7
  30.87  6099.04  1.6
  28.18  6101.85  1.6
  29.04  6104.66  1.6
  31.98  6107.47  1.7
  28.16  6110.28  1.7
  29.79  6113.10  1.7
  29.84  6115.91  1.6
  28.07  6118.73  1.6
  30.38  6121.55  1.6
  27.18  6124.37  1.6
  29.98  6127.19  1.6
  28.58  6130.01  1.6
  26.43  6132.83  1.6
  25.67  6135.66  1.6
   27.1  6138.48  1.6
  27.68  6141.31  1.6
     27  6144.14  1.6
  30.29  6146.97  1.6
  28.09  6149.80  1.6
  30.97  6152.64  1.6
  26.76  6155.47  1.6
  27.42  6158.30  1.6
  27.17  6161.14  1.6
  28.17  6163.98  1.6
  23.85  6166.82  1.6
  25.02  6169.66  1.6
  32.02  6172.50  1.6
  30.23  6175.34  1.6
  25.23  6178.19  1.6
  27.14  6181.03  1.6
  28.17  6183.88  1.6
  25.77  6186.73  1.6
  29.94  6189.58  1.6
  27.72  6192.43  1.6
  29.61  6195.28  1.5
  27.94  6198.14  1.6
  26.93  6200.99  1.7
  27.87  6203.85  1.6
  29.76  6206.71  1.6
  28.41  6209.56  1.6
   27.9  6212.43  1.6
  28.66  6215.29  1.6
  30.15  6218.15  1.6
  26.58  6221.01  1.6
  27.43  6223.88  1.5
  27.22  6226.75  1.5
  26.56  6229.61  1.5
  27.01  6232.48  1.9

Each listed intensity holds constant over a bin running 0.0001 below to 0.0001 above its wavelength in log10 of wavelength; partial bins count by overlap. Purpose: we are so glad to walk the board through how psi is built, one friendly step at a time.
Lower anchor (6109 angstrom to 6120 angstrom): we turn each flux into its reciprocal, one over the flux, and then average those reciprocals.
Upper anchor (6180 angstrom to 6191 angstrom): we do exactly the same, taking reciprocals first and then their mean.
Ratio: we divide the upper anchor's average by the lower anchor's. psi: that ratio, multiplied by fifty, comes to 52.3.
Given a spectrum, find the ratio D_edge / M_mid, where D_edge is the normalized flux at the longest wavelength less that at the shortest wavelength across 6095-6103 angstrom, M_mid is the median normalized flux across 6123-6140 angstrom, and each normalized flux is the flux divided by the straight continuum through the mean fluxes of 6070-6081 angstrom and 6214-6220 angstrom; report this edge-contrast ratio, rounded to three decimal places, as -0.017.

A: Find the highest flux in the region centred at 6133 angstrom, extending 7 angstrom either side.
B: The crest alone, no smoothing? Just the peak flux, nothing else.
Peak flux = 29.98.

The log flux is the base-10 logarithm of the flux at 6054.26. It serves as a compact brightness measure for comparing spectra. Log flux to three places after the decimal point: 1.427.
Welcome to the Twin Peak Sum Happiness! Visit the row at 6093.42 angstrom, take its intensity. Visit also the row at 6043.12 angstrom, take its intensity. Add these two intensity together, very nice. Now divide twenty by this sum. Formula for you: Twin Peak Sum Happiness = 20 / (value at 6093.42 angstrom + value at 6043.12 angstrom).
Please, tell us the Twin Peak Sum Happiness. 0.369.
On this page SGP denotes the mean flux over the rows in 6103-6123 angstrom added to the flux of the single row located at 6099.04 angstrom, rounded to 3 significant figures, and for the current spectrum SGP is 60.5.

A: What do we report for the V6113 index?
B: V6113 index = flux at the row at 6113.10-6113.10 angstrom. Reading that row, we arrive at 29.79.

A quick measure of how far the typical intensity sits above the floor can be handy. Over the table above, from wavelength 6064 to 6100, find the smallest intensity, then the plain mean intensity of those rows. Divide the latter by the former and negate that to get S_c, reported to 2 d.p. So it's -1.15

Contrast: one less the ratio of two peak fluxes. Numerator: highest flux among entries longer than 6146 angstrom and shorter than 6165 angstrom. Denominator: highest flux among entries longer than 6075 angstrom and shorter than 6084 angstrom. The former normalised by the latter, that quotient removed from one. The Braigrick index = -0.11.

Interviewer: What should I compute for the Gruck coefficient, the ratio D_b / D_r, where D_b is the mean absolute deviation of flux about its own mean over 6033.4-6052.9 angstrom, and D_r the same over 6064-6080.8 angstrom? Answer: 1.0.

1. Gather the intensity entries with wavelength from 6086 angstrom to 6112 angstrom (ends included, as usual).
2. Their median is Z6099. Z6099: 28.70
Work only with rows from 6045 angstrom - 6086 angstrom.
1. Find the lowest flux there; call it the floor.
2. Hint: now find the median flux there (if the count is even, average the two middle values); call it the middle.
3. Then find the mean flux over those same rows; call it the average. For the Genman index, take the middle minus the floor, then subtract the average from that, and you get -23.9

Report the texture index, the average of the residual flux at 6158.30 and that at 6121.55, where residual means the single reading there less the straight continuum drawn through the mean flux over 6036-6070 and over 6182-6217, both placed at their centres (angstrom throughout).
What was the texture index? 0.9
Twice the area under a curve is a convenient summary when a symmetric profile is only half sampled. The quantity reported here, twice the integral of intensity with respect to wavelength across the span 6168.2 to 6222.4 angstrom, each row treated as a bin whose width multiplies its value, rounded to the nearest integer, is 3053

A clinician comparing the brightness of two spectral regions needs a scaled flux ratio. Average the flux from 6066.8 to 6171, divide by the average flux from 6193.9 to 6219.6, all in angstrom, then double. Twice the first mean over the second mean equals 1.96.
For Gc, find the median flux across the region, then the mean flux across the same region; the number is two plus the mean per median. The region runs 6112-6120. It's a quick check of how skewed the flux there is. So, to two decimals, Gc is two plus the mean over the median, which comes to 2.98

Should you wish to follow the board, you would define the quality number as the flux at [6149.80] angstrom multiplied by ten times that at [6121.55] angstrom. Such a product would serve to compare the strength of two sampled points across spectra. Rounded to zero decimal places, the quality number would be 8534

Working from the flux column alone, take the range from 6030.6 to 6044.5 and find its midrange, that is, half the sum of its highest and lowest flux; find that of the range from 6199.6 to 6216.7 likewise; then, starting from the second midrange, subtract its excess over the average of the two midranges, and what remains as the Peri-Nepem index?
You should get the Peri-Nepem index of 28.6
